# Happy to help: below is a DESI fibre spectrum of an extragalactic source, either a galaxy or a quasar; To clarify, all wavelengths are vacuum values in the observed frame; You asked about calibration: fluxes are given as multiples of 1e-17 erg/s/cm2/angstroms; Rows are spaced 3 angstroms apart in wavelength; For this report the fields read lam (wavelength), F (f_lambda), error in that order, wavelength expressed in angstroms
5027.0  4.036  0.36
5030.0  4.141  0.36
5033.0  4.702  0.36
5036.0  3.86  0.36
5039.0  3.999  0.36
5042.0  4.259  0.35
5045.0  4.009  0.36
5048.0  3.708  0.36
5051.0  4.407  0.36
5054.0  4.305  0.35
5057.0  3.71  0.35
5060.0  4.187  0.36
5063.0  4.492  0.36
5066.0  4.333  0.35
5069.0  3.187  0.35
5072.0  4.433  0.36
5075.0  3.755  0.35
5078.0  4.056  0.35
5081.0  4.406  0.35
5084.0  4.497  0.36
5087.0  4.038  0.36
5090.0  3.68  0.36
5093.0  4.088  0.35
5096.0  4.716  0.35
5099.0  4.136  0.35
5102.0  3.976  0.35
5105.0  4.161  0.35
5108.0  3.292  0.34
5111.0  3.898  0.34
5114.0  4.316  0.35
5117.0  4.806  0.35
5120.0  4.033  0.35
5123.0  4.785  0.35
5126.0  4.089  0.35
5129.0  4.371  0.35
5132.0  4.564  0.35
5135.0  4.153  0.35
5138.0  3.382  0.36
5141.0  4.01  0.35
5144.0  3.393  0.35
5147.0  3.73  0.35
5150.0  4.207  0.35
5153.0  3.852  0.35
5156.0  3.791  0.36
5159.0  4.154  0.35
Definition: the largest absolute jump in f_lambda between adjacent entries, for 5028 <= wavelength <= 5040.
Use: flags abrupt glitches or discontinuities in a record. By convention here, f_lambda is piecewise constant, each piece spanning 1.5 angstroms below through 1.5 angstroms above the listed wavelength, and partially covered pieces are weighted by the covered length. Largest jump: 0.8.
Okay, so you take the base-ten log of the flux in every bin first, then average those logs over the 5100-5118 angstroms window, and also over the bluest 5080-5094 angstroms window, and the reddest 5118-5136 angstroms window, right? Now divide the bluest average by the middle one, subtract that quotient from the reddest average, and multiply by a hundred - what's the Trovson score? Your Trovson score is -38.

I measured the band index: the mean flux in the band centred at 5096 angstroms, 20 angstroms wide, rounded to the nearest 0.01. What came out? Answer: 4.11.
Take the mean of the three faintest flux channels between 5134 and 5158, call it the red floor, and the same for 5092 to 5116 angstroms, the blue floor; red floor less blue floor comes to -0.2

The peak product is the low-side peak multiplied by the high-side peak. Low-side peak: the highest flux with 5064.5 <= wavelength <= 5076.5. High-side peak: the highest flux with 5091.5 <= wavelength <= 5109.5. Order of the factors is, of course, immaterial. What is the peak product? 20.9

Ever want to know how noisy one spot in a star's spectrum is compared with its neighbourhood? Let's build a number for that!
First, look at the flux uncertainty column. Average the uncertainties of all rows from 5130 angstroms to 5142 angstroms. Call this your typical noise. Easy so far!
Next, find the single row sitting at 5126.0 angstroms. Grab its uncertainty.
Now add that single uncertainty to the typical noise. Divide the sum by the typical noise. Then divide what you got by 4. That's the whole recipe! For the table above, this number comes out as 0.498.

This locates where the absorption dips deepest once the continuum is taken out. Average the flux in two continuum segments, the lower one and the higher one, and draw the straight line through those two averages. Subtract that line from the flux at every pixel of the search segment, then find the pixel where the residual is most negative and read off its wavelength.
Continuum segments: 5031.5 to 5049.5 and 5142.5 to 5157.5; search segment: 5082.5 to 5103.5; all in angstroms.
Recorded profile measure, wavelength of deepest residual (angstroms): 5090.0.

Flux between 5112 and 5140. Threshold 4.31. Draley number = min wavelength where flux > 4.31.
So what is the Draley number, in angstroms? 5114.0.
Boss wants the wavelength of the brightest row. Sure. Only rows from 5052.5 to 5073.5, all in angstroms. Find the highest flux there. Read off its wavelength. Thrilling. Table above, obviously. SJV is 5063.0 angstroms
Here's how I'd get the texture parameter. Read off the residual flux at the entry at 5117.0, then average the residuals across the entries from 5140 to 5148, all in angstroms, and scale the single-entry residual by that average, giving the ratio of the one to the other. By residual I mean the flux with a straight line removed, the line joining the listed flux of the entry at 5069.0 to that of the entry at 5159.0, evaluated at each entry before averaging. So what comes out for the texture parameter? -4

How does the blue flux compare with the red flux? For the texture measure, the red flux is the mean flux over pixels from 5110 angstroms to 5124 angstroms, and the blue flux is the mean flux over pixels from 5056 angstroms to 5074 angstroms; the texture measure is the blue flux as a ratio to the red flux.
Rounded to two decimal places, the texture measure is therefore 0.93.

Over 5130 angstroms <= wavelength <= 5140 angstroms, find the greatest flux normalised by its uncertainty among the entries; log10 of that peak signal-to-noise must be 1.12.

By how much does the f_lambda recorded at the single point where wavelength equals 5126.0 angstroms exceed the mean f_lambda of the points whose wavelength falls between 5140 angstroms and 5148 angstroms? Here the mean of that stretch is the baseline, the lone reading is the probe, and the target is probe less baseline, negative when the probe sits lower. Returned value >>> 0.4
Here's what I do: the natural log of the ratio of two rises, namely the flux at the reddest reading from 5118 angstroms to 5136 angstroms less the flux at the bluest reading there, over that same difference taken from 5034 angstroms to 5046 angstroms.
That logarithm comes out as -0.2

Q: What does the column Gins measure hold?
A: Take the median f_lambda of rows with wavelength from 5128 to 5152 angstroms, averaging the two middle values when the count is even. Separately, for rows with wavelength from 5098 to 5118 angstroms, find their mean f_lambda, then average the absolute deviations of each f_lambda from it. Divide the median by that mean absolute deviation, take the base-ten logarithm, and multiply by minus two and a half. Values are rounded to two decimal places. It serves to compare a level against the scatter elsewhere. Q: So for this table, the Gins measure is -2.80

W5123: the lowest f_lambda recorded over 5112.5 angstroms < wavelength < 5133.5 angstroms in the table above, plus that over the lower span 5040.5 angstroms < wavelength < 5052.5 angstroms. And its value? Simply 7.7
